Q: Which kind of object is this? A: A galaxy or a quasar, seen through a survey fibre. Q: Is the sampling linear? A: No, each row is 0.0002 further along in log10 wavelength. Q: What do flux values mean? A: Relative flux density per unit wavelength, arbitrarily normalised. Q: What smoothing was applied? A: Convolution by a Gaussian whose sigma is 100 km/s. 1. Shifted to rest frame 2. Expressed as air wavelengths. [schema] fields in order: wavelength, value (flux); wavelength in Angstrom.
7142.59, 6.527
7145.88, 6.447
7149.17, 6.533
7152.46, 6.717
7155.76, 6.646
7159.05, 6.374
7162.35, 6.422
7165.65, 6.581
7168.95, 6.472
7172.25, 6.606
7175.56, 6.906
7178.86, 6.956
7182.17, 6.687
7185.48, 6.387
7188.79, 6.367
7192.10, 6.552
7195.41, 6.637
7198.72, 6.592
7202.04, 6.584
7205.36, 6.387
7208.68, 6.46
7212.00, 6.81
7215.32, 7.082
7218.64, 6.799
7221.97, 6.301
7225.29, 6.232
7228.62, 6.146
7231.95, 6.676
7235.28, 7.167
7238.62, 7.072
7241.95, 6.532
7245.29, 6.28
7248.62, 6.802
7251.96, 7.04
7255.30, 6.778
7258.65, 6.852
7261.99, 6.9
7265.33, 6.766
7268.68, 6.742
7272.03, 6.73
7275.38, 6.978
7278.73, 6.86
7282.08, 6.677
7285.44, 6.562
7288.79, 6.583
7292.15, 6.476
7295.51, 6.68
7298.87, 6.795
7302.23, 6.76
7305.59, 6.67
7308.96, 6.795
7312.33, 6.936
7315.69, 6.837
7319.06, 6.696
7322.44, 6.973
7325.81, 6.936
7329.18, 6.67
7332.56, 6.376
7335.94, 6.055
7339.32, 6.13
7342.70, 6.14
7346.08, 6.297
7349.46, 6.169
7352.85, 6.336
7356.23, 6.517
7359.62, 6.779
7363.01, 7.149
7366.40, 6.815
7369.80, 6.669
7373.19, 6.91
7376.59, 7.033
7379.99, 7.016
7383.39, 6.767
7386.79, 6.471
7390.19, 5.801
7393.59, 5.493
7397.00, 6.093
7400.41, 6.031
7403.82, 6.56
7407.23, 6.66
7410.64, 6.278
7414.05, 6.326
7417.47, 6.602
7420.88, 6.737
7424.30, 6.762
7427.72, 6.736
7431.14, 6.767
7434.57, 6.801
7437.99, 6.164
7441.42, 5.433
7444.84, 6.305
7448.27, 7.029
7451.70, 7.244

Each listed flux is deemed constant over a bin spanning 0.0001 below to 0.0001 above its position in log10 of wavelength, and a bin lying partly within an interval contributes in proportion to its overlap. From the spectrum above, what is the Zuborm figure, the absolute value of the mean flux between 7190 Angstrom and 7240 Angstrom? 6.63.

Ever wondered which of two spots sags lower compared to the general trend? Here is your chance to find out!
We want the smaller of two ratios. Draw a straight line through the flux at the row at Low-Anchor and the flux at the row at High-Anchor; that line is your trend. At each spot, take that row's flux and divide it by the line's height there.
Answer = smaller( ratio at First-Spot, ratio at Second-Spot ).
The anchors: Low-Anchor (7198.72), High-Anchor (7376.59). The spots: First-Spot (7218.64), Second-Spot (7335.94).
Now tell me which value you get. 0.87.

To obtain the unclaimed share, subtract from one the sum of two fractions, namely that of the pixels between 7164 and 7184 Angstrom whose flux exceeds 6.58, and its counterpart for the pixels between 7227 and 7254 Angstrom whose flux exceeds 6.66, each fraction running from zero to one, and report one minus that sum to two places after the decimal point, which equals -0.46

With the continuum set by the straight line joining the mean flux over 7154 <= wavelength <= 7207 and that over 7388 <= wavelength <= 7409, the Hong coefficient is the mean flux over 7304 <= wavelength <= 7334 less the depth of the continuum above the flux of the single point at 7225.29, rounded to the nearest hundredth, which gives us 6.52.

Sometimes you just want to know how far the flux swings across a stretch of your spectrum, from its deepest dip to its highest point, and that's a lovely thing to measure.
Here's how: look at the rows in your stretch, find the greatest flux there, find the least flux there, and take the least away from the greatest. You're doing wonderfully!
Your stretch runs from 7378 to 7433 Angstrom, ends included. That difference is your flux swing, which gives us 1.5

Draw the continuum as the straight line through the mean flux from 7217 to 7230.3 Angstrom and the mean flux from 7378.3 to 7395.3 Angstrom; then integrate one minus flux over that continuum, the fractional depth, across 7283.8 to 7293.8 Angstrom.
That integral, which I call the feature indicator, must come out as -0.31 Angstrom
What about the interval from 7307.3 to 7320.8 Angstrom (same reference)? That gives -1.02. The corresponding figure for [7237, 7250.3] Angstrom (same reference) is -0.65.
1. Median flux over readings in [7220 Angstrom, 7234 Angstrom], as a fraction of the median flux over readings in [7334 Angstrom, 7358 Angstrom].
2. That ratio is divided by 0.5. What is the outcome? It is 2.03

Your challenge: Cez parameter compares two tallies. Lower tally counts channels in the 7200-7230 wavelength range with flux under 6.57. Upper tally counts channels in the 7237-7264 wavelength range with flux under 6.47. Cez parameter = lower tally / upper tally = 5.00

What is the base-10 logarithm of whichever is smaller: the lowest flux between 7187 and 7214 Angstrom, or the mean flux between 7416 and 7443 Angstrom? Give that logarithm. 0.8039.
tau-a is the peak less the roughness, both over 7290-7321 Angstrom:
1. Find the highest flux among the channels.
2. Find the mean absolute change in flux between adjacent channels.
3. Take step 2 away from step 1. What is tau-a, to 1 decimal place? 6.8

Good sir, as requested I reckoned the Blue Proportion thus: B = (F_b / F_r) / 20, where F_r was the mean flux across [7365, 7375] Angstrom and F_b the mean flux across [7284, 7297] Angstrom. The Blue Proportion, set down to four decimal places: 0.0484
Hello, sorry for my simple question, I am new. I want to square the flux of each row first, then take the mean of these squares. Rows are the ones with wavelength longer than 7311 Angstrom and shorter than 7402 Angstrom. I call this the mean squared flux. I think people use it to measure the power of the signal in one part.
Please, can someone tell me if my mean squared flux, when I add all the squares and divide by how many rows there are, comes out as 42.7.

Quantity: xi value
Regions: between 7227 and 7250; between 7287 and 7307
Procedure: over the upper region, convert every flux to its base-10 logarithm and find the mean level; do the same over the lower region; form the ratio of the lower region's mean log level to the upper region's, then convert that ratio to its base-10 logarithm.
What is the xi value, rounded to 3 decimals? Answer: 0.000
